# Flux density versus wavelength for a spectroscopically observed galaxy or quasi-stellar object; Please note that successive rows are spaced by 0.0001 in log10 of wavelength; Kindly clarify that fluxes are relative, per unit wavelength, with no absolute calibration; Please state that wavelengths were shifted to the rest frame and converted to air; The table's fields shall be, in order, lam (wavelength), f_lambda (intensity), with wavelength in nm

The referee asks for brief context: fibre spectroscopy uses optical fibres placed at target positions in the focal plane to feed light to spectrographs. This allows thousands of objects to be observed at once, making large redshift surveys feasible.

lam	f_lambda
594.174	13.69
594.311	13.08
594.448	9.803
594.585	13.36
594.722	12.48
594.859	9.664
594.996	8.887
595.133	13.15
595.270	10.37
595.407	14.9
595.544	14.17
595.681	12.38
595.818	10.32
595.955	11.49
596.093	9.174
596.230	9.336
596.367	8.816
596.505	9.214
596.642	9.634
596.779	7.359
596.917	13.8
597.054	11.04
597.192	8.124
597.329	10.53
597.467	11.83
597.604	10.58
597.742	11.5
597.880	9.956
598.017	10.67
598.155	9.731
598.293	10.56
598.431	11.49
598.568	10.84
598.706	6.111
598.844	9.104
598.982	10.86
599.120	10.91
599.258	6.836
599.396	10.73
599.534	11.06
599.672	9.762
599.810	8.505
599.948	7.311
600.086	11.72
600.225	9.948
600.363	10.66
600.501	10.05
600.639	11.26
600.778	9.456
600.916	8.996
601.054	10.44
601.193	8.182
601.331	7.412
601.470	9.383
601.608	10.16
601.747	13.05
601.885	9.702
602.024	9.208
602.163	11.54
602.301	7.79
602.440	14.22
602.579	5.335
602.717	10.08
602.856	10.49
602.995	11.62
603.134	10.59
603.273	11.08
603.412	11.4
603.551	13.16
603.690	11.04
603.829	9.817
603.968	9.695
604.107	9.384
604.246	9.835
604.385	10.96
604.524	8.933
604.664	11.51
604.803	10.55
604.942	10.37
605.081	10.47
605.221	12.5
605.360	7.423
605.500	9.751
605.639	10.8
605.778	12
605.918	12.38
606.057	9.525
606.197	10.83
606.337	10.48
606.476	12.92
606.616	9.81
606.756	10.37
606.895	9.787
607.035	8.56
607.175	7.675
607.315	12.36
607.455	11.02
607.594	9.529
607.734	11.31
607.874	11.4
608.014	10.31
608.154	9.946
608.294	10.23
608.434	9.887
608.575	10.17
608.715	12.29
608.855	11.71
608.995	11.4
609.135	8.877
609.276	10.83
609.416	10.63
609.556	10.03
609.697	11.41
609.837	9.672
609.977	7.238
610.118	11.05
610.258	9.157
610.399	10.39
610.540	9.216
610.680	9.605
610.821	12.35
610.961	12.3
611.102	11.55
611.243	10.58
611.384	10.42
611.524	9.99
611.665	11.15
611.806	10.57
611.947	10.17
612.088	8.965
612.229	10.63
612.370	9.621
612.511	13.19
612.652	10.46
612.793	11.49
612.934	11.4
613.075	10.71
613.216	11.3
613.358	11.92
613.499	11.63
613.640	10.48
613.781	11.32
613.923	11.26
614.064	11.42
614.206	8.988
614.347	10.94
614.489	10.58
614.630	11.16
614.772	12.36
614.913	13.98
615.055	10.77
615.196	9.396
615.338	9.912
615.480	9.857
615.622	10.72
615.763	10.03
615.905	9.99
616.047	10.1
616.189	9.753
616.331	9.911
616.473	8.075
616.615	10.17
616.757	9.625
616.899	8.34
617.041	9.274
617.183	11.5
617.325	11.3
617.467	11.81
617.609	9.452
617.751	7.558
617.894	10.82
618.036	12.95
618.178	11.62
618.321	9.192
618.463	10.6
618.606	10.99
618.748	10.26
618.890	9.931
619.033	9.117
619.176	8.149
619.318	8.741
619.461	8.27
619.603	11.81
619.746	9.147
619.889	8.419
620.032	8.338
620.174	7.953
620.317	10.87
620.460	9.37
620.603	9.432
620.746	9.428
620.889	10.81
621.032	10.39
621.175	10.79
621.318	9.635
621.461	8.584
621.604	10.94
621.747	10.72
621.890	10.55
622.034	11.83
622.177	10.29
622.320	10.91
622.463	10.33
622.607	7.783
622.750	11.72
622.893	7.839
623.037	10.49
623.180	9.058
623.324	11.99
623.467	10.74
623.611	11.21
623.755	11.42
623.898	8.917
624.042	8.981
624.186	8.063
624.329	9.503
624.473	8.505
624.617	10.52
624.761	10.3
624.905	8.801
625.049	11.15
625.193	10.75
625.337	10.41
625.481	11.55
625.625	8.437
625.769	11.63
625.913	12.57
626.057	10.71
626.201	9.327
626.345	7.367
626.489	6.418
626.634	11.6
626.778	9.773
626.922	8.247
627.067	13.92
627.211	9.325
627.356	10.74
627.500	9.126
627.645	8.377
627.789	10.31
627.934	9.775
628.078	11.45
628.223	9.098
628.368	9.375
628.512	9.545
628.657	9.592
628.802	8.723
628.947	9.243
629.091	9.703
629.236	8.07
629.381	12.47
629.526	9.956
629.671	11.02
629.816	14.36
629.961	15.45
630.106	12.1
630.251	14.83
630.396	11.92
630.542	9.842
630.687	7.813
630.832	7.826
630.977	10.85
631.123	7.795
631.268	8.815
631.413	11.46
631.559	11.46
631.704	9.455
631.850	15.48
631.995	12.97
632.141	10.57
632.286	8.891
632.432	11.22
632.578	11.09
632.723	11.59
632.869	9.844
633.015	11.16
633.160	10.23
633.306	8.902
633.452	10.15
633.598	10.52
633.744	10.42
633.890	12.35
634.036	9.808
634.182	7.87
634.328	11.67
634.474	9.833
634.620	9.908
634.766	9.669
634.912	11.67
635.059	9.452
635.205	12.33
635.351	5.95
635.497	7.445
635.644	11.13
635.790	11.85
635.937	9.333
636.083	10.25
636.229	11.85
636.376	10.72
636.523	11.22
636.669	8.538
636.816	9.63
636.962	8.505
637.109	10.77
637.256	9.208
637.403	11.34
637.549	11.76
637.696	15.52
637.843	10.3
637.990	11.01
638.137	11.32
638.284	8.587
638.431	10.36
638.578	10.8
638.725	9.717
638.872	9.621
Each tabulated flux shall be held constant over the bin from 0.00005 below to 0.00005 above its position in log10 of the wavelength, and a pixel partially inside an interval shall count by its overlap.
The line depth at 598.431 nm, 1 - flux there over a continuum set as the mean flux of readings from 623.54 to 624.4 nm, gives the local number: -0.19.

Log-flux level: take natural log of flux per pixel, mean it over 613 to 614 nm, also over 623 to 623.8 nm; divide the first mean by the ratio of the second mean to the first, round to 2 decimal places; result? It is 2.46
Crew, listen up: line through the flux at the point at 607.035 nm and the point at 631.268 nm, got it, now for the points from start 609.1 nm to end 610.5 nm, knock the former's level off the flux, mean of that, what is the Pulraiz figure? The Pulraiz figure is 1.3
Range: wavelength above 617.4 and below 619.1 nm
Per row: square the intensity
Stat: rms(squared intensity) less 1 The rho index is 112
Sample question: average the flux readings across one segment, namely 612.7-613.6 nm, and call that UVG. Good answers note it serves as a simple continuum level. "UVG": 11.4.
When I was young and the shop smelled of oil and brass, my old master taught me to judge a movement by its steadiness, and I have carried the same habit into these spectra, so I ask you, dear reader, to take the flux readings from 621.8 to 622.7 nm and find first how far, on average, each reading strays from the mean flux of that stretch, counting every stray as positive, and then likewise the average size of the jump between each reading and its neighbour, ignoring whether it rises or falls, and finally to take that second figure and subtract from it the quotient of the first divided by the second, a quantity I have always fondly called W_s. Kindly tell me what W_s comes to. 0.7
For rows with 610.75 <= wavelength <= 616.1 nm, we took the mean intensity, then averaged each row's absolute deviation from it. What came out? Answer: 0.82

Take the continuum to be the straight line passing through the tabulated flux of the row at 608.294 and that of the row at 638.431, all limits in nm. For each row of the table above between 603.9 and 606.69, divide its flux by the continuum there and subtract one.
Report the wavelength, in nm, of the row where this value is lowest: 605.360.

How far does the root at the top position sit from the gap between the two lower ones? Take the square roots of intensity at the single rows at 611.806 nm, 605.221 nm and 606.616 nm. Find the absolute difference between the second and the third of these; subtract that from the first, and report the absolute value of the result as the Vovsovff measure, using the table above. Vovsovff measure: 2.85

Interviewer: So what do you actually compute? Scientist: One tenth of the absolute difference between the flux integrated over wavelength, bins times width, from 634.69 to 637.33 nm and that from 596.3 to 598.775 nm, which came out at 0.13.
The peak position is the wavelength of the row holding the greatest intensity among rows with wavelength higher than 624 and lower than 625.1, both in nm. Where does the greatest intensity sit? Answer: 625.049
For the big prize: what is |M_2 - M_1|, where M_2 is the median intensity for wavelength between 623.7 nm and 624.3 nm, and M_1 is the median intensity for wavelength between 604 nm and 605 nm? 1.4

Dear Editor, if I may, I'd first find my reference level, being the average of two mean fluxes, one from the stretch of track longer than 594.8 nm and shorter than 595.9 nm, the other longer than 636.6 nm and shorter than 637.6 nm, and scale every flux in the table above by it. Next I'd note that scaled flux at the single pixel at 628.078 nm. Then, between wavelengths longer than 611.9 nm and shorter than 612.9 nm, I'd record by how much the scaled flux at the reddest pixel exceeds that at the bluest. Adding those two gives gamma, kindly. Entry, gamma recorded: 1.18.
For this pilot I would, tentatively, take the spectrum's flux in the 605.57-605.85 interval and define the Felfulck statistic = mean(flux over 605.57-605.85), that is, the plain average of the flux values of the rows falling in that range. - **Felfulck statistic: 11.4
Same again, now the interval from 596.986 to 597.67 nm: 10.4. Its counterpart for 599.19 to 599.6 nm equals 9.5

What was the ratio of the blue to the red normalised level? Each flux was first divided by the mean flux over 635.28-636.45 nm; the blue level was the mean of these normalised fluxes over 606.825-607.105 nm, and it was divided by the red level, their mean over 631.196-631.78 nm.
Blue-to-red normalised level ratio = 0.89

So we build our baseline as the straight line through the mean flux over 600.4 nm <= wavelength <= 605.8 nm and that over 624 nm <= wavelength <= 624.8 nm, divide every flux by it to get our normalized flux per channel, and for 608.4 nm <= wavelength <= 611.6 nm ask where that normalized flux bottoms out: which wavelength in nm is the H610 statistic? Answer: 609.977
